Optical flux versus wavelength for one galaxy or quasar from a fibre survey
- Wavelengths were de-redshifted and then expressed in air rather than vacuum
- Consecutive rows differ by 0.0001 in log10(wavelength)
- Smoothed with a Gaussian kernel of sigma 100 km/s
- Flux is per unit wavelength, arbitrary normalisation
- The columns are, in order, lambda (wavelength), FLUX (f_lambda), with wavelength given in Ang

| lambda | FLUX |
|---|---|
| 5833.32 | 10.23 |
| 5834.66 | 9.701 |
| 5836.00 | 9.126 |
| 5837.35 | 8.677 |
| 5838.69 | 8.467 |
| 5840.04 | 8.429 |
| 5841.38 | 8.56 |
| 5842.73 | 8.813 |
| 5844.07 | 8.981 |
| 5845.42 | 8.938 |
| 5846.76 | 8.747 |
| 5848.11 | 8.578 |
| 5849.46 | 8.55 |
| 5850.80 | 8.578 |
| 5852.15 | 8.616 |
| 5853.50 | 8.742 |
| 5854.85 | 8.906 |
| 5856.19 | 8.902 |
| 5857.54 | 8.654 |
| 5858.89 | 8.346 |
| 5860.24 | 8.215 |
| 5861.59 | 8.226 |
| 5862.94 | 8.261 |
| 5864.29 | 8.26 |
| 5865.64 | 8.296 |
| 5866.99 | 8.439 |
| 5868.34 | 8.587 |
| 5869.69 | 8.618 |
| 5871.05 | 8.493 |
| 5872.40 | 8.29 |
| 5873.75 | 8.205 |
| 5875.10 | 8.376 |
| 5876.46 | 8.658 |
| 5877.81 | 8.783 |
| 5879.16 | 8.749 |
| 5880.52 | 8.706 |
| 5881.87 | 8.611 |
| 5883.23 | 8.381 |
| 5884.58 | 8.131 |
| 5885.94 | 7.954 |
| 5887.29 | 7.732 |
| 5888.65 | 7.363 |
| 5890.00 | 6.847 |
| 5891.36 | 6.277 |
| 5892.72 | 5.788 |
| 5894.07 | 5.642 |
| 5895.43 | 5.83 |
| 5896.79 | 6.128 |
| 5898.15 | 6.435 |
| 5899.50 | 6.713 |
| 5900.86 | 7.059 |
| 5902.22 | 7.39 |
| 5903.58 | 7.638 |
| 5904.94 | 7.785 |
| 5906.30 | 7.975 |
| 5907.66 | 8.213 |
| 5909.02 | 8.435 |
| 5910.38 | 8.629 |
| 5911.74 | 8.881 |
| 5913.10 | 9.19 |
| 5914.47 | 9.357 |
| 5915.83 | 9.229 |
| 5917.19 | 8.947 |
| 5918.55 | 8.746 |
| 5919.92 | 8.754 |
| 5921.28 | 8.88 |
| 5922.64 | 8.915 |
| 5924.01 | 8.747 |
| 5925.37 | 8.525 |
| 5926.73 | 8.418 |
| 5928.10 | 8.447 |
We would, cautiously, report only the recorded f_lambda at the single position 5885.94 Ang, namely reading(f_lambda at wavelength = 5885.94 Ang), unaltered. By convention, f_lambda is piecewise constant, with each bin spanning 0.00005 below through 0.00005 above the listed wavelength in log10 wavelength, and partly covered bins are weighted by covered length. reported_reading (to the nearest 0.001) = 7.954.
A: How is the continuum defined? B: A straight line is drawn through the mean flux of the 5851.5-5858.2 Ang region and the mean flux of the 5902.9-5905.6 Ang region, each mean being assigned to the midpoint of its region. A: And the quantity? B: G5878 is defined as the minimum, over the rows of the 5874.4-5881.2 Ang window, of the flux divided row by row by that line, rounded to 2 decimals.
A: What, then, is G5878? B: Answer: 1.01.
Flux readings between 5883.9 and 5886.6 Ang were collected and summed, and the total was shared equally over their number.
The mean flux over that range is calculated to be 8.0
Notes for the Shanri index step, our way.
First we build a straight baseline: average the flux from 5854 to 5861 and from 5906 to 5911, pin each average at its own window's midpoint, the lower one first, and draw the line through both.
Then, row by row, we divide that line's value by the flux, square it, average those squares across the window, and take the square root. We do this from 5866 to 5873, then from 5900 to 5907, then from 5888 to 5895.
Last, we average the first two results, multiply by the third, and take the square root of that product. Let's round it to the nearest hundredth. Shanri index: 1.19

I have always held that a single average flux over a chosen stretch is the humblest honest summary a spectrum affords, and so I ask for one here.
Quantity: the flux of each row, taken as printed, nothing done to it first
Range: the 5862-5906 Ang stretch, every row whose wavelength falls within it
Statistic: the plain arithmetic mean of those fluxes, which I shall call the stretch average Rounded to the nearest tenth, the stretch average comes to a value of 7.7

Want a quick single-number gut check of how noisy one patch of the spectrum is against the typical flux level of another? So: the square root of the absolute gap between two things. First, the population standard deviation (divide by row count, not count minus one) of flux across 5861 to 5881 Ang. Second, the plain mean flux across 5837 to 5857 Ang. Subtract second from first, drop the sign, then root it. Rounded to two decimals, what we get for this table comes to 2.92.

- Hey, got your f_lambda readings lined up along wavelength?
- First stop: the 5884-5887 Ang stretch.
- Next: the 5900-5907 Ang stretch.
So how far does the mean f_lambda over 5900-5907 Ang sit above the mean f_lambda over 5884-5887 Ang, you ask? -0.5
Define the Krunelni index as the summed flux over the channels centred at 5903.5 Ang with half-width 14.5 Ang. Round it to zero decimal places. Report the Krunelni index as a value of 158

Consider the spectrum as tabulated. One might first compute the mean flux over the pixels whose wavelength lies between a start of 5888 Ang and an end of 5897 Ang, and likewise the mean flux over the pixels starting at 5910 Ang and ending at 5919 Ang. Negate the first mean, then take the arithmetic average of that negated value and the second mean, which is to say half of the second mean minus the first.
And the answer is 1.4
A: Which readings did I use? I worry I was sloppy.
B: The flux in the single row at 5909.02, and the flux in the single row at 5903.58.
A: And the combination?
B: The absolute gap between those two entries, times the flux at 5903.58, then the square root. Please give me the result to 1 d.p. 2.5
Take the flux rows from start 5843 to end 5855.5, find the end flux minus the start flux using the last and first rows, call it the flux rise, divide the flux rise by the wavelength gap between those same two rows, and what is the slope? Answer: -0.01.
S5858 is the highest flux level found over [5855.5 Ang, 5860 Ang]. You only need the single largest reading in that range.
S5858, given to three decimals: 8.902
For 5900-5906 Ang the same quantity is 7.785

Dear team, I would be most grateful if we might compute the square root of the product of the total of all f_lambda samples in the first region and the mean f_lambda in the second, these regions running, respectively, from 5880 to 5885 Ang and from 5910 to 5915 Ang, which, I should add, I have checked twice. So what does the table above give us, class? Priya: 17.5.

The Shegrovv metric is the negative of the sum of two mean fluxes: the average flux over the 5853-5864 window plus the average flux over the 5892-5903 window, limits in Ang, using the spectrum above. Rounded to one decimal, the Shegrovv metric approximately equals -14.9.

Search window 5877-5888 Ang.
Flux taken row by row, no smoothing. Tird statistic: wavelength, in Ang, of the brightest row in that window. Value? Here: 5877.81 Ang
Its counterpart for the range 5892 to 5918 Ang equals 5914.47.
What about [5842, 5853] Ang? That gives 5844.07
